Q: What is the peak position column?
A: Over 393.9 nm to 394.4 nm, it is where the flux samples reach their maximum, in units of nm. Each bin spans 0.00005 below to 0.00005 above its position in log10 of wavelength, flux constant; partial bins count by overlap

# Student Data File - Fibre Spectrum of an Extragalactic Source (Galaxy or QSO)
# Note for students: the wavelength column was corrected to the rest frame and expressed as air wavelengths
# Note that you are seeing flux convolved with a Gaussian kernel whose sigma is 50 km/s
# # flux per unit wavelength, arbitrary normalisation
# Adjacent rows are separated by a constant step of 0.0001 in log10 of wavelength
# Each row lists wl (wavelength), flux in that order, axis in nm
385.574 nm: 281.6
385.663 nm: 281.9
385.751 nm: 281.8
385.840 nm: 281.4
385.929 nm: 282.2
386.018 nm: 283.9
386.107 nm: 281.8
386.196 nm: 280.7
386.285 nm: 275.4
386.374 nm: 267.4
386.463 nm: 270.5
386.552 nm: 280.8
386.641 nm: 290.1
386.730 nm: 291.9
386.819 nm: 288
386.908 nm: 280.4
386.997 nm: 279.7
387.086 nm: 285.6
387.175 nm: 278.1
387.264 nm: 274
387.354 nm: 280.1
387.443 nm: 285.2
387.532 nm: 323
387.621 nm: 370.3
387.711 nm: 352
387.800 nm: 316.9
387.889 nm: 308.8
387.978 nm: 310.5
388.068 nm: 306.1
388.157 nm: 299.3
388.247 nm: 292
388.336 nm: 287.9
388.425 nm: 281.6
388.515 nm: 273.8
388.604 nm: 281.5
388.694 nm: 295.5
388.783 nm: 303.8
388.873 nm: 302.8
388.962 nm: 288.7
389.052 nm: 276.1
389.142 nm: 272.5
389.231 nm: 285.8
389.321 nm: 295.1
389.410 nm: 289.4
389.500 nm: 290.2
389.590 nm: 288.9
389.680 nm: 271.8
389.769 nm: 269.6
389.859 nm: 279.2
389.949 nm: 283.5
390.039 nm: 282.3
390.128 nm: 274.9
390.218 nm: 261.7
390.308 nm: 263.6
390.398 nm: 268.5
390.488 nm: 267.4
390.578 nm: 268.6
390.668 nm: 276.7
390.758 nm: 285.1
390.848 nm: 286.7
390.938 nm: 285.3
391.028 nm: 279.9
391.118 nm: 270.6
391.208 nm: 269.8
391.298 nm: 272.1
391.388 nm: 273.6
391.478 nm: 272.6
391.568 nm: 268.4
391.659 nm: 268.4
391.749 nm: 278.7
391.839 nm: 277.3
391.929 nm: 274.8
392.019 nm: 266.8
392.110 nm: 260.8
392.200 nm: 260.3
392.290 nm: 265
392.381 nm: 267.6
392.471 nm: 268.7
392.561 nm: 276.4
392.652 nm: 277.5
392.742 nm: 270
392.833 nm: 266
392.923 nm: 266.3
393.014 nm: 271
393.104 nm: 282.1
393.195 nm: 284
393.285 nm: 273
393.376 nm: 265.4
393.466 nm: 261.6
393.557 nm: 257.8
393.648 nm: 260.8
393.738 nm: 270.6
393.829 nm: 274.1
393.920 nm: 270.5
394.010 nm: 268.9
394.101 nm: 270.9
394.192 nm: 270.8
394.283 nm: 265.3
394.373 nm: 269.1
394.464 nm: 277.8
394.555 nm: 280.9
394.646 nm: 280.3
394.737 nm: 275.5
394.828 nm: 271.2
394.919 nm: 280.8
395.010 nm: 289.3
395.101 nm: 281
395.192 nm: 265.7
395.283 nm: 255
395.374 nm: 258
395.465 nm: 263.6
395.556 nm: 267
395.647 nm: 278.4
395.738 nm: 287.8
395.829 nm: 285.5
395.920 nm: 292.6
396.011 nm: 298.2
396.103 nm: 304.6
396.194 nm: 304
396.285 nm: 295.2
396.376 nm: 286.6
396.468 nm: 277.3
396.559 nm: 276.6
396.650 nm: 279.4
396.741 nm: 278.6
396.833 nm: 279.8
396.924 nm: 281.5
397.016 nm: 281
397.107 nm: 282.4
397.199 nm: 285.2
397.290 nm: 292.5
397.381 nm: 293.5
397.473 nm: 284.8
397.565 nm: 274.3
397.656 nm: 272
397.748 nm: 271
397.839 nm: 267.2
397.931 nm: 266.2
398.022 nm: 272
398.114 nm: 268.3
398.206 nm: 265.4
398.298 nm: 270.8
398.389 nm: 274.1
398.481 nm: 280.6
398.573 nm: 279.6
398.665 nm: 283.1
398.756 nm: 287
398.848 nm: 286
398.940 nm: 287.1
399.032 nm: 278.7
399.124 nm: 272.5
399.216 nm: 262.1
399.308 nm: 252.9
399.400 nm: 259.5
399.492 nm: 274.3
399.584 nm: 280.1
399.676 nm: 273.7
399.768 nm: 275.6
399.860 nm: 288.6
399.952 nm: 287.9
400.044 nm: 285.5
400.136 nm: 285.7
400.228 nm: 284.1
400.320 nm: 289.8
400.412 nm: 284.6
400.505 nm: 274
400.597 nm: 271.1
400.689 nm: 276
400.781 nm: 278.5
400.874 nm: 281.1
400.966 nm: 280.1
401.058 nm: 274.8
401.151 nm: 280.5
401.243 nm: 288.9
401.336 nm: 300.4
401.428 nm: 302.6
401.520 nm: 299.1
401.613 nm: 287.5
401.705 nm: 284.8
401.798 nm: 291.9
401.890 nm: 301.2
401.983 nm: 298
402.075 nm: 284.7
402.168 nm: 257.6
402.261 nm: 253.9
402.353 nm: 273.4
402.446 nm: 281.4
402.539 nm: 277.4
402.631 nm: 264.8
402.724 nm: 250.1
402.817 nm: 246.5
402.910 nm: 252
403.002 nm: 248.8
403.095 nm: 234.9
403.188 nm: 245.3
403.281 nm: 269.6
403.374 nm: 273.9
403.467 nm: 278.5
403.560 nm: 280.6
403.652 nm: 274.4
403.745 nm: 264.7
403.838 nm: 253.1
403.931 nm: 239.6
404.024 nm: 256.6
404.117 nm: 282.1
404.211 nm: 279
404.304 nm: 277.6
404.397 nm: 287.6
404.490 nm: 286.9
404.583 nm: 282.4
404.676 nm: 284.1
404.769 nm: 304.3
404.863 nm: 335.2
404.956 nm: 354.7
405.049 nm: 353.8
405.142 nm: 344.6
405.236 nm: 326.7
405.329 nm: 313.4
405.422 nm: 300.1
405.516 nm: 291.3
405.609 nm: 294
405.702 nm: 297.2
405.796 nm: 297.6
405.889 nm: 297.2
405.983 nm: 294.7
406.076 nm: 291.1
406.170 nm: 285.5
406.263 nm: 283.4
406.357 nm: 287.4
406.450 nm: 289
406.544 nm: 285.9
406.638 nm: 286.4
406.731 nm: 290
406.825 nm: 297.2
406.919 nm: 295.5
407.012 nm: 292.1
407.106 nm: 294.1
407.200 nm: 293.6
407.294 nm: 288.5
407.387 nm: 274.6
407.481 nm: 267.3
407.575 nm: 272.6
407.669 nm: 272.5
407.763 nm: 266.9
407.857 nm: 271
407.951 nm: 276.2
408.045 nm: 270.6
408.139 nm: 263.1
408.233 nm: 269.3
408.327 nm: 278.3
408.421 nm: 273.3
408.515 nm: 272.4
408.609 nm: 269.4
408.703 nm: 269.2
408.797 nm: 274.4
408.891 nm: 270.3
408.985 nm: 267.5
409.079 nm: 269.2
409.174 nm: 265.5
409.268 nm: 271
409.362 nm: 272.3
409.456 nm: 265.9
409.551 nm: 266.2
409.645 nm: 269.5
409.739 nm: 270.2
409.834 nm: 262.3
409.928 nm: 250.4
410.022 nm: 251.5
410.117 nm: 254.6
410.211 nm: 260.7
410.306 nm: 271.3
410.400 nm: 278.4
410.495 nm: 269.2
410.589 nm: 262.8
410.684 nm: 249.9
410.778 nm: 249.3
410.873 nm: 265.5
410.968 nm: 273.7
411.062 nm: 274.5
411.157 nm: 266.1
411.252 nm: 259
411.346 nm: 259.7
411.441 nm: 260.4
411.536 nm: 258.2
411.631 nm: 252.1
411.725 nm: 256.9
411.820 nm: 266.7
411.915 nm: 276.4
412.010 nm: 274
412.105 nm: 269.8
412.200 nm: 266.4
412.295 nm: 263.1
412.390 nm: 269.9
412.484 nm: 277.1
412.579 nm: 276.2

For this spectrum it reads 394.101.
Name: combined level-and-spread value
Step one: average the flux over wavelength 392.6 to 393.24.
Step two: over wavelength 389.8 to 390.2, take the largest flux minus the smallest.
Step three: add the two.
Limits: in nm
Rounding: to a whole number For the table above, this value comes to 282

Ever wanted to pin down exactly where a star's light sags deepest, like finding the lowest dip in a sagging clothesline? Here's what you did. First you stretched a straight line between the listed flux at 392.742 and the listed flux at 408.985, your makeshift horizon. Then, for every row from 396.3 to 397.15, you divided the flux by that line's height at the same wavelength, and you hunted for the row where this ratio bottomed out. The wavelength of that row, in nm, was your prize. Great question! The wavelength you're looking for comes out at 396.559 nm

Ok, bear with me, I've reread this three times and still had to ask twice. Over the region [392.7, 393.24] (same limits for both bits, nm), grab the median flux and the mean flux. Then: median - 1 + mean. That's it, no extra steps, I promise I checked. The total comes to 543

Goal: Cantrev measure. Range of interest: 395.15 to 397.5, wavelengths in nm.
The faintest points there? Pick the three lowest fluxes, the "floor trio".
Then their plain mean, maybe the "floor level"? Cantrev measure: 259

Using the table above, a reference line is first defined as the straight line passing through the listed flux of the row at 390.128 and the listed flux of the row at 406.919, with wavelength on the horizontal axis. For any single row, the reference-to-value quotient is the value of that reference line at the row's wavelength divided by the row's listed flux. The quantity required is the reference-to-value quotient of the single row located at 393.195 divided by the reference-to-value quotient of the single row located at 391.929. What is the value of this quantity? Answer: 0.97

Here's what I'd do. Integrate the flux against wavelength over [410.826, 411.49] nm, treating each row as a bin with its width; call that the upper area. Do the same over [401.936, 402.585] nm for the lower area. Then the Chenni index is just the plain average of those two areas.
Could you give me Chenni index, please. 177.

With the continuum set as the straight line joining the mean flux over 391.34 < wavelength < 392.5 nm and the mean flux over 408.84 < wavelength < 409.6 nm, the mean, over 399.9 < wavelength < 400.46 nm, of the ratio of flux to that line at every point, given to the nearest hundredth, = 1.06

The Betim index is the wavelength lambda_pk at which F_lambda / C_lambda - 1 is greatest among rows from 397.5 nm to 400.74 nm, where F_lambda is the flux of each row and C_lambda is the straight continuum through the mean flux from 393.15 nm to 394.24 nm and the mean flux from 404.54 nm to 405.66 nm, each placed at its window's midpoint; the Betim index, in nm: 398.756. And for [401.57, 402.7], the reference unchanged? 401.890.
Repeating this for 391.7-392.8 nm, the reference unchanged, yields 391.749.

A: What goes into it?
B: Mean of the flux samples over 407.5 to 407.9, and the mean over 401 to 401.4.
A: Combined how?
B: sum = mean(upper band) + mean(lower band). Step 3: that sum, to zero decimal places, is 557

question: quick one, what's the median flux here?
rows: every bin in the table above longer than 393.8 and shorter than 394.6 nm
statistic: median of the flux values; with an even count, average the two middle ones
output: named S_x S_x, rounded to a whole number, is 271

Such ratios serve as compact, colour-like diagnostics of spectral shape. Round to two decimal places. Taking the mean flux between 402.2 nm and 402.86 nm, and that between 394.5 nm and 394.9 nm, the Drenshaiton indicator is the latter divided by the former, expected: 1.05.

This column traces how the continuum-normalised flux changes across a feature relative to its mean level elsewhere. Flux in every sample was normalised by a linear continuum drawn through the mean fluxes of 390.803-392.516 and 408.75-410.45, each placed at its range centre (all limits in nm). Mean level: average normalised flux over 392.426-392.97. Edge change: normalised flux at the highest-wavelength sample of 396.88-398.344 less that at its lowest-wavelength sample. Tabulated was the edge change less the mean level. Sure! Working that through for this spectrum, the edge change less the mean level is -1.03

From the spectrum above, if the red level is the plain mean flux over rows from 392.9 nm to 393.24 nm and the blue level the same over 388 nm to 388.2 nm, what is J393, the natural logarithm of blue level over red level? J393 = 0.093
